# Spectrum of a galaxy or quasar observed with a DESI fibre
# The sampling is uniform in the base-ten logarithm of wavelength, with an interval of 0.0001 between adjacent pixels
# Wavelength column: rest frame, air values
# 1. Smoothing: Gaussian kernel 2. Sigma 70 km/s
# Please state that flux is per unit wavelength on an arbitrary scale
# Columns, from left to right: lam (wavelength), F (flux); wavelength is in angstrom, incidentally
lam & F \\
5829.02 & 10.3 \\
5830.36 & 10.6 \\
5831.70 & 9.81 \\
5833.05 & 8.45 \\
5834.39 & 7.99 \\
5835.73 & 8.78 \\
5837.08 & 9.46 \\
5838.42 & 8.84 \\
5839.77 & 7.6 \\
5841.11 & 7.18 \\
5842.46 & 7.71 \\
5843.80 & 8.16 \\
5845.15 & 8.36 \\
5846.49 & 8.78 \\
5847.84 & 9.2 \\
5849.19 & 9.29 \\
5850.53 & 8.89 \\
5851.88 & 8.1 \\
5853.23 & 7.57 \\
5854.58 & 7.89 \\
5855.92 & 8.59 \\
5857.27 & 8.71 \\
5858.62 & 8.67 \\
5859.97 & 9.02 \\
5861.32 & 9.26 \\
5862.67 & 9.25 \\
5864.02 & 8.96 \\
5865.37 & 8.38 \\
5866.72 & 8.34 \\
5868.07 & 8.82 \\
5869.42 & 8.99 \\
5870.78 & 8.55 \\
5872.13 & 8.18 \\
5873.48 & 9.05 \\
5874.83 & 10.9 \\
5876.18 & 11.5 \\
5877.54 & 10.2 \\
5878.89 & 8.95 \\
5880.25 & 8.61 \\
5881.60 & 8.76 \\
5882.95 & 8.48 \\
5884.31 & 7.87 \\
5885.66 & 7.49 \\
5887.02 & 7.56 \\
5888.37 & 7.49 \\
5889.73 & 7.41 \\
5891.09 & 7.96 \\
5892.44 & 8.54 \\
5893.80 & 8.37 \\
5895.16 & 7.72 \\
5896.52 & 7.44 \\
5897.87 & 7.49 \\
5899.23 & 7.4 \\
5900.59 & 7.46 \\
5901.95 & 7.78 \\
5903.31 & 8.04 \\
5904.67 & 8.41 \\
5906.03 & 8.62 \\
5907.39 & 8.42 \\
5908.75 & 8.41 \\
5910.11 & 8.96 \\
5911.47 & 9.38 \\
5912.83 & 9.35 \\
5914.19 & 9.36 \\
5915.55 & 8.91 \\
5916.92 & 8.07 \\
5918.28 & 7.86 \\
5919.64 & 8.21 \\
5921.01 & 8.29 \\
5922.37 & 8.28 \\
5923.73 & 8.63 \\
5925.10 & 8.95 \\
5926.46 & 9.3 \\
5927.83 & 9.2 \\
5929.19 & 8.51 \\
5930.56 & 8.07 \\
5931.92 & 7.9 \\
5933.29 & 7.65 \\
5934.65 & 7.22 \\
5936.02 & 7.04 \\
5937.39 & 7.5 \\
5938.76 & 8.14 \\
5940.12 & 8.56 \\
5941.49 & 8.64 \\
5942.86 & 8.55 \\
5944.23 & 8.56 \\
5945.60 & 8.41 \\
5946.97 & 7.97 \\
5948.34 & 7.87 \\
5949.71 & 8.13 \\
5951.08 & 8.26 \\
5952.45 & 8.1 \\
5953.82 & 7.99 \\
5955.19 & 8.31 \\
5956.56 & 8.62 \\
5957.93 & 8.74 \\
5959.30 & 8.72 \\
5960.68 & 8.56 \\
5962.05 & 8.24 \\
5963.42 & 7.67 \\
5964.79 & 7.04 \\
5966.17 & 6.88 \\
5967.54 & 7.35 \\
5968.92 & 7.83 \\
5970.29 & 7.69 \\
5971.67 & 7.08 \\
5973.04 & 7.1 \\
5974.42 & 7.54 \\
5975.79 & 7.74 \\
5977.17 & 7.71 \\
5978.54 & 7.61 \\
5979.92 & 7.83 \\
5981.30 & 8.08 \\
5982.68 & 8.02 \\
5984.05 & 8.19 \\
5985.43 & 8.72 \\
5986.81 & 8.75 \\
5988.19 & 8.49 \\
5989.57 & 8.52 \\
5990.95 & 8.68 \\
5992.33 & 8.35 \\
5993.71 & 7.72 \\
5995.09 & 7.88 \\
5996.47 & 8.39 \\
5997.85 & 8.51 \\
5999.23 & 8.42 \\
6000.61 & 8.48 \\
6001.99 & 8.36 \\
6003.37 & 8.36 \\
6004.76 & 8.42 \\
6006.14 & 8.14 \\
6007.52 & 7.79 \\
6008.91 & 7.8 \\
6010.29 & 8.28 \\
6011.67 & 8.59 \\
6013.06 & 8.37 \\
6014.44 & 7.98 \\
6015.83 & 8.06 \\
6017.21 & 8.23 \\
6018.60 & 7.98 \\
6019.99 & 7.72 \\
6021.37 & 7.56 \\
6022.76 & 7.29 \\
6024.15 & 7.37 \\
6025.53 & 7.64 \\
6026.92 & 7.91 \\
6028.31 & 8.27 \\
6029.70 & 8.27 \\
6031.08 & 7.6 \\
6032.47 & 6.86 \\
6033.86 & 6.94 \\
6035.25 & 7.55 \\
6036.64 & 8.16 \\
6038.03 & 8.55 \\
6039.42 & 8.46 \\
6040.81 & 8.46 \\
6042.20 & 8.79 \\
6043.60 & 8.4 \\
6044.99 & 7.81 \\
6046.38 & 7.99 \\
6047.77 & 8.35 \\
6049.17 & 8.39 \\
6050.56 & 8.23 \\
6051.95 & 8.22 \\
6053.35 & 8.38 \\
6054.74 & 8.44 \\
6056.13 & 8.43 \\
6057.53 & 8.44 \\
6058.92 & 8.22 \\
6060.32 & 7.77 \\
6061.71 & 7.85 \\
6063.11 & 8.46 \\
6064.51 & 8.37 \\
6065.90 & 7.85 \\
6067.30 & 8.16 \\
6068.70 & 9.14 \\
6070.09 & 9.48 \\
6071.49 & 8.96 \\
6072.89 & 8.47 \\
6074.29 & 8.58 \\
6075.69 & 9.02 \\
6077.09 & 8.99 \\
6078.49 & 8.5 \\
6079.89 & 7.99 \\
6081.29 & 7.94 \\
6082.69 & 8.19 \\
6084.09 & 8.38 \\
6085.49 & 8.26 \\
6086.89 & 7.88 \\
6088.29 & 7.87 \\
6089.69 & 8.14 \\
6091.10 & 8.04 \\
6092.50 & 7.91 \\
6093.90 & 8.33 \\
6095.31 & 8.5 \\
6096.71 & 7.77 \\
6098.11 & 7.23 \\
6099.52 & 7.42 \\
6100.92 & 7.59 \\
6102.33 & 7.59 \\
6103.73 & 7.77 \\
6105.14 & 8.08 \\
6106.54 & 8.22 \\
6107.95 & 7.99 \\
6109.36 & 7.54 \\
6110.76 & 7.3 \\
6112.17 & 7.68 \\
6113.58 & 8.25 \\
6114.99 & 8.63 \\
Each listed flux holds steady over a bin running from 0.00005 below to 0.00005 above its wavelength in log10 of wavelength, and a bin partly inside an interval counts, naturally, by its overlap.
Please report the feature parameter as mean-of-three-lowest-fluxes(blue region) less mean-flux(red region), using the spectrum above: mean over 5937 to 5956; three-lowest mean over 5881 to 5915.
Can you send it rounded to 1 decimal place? -0.8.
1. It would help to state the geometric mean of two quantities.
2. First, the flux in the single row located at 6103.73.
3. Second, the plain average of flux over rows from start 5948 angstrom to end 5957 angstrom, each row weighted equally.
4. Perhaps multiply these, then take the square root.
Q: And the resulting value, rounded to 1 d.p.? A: 8.0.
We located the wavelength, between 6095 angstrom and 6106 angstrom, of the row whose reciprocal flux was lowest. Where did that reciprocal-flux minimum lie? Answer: 6095.31 angstrom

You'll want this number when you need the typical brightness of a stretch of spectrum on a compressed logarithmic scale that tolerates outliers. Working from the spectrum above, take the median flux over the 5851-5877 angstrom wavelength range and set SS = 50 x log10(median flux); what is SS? 47.0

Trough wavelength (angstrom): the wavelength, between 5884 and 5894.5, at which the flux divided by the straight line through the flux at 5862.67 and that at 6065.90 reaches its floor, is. 5889.73 angstrom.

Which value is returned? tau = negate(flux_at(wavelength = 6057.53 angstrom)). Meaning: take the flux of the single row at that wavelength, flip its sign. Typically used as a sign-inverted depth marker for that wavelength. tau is -8.4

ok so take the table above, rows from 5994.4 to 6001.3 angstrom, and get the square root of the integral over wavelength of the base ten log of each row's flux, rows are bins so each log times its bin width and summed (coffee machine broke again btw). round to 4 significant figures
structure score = 2.522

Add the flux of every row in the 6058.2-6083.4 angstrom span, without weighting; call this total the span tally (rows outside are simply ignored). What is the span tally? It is 152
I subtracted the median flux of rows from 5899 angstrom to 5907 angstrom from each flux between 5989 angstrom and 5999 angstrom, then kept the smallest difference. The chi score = -0.2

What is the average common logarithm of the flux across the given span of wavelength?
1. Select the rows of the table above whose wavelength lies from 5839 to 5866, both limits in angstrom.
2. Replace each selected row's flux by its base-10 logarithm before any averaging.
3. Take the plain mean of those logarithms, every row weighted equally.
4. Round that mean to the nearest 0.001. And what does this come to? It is 0.927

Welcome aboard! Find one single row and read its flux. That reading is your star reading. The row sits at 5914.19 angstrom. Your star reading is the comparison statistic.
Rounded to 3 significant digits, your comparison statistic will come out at 9.36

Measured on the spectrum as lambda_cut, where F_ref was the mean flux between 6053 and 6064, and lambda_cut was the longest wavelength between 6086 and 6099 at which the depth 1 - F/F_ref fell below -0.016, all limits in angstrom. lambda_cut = 6095.31 angstrom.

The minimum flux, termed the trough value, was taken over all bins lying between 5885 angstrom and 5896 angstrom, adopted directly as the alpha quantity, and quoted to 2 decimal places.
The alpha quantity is 7.41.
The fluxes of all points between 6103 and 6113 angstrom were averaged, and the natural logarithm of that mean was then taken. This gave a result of 2.05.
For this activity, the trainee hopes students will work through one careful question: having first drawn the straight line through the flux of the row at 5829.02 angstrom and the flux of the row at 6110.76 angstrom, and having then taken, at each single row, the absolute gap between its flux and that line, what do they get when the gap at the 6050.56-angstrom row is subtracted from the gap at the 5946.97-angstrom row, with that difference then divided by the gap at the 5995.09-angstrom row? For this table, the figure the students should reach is 1.2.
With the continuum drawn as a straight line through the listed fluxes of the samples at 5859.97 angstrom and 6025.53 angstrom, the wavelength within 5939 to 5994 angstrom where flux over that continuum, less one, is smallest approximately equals 5966.17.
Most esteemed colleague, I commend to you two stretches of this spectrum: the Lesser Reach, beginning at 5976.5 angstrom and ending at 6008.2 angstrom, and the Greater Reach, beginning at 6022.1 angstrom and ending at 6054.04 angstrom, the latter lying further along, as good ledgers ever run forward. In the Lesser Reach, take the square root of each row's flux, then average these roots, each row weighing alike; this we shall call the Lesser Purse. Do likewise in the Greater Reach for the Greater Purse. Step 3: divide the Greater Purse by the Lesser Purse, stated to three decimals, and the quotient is 0.985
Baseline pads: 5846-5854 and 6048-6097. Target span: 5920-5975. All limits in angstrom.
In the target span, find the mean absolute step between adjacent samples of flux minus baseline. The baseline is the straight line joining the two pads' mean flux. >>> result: 0.285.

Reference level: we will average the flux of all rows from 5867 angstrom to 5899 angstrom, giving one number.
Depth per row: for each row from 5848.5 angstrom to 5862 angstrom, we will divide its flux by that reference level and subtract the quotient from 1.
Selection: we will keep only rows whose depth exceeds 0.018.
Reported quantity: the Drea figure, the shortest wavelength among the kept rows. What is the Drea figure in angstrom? 5851.88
